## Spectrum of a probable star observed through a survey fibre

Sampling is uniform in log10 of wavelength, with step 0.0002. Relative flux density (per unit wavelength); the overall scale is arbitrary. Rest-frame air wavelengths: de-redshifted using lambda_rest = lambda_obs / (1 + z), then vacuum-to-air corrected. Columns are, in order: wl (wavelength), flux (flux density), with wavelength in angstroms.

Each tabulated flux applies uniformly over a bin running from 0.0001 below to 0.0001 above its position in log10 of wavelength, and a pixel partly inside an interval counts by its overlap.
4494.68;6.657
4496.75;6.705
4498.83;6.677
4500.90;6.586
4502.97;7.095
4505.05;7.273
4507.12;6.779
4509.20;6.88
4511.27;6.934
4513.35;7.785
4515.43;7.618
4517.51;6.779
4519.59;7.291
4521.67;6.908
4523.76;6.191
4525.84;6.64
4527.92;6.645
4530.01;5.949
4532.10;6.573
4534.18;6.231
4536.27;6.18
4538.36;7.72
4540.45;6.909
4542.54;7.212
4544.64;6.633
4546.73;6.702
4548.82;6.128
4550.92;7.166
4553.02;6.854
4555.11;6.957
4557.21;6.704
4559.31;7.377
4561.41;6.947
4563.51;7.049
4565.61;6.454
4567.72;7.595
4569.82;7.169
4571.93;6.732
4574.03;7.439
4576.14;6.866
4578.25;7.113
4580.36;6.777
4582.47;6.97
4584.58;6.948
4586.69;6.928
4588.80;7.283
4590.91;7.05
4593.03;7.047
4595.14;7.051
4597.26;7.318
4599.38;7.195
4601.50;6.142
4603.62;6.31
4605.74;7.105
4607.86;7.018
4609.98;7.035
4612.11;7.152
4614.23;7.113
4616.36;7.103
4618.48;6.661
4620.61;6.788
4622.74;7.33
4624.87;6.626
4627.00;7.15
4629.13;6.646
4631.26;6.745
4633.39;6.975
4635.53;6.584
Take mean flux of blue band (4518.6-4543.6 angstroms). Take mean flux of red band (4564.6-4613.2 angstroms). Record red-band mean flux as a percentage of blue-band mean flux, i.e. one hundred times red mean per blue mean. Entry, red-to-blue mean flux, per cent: 104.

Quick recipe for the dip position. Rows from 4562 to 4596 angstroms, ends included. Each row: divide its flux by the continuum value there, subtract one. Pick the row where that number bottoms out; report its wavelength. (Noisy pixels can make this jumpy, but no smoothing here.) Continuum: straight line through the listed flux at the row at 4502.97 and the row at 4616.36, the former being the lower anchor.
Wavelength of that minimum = 4565.61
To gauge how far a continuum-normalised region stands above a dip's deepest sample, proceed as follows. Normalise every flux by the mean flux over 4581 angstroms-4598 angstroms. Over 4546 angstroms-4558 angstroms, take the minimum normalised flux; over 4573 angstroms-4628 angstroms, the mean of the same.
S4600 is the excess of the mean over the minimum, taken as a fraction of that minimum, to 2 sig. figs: 0.14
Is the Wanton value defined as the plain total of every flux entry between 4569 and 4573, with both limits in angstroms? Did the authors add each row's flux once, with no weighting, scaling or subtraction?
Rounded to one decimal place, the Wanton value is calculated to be 13.9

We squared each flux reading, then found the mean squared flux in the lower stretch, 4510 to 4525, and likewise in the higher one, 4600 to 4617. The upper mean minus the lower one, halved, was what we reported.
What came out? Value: -1.4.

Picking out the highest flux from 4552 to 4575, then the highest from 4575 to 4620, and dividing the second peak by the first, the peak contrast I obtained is 0.96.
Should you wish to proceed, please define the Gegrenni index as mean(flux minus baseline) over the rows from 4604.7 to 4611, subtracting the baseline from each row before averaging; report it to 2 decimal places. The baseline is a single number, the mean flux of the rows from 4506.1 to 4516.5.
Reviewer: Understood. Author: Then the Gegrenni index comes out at -0.15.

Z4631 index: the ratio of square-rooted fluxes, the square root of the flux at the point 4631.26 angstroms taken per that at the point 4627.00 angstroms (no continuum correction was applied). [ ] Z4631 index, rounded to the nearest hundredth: 0.97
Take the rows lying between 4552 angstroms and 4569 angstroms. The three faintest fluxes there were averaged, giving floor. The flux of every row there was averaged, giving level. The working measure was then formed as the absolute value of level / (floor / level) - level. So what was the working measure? 0.34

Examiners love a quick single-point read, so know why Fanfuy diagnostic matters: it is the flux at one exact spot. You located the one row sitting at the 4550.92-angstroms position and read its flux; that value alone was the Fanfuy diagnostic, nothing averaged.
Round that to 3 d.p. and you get 7.166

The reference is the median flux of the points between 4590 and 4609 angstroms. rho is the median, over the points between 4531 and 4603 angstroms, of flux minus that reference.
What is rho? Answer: -0.10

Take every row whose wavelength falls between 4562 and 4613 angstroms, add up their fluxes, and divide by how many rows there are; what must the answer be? 6.99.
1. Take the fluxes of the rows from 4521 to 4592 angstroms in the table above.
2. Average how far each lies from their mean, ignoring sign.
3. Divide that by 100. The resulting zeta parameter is 0.0032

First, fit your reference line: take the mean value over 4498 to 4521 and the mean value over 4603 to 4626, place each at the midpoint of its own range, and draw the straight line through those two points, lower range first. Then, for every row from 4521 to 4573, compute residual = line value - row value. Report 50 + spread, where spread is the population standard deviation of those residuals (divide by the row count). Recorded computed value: 50.5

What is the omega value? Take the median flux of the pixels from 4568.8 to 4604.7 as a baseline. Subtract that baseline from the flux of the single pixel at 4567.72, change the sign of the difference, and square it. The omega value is 0.30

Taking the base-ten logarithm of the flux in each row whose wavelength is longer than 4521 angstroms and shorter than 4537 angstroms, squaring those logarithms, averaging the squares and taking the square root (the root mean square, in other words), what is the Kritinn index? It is 0.807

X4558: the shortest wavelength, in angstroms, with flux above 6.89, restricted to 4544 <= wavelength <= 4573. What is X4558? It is 4550.92 angstroms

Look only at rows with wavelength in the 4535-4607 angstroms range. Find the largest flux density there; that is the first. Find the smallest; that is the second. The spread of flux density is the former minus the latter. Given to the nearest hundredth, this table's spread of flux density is 1.59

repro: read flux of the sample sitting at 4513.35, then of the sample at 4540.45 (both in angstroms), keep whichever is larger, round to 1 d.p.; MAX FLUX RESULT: 7.8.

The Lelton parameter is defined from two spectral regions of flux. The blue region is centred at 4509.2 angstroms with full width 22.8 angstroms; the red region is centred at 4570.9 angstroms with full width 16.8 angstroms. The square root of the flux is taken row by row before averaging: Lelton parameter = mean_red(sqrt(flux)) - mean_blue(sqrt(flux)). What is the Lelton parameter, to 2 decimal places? 0.00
